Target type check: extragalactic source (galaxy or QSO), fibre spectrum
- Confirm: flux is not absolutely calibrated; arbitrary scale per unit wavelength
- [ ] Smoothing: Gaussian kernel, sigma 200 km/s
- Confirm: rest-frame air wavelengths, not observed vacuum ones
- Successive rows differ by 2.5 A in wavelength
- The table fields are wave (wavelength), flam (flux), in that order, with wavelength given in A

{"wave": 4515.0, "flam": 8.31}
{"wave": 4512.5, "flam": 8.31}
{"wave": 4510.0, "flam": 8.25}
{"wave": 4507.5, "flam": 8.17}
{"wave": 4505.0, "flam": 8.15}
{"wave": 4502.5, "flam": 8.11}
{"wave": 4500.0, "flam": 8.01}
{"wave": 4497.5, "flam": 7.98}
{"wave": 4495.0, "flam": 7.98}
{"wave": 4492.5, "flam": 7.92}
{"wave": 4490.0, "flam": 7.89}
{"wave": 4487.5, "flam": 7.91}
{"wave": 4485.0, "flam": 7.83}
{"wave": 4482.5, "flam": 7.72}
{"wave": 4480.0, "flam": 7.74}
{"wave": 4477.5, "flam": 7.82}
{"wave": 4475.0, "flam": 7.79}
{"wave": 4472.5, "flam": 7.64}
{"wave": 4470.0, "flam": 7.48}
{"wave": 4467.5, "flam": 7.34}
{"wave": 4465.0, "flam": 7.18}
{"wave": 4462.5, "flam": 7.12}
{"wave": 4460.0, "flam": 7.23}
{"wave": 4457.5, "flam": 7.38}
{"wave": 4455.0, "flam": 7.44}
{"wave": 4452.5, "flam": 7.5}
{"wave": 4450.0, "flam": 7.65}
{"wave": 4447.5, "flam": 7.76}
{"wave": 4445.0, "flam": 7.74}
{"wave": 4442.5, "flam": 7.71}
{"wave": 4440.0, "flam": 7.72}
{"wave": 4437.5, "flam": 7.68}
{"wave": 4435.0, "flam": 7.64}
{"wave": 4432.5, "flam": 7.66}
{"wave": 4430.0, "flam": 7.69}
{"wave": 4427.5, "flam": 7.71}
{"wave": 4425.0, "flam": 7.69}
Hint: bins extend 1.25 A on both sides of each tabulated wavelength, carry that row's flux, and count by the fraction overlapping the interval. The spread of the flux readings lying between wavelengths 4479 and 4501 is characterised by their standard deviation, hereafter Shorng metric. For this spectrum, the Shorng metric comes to 0.10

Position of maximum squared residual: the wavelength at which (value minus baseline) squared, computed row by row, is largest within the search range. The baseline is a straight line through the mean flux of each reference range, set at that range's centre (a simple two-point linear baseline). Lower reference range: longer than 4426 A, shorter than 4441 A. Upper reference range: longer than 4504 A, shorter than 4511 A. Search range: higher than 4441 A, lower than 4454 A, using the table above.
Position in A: 4452.5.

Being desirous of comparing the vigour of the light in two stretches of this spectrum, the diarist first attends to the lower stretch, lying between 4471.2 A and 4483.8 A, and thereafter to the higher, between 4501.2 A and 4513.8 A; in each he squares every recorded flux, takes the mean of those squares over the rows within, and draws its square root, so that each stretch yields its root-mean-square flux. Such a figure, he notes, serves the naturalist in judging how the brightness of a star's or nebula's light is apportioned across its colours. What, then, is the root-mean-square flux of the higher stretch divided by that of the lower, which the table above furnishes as 1.06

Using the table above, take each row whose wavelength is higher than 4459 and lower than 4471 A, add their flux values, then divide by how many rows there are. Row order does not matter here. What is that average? 7.27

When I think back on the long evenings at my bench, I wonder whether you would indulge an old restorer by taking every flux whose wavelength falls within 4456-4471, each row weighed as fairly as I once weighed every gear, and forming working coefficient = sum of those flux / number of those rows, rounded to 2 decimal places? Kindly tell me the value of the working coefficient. 7.29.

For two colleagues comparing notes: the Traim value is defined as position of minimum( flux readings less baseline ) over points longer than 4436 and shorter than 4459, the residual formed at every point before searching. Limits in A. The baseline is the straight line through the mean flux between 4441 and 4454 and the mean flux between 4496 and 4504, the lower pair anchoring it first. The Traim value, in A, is 4457.5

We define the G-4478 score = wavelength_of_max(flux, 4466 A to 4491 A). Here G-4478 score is 4487.5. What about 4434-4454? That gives 4447.5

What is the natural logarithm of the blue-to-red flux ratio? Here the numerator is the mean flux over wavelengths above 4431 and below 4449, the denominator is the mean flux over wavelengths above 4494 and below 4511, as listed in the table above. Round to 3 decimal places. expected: -0.050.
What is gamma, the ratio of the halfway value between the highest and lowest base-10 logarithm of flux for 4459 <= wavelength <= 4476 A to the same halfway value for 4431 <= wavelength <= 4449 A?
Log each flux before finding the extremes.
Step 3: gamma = 0.98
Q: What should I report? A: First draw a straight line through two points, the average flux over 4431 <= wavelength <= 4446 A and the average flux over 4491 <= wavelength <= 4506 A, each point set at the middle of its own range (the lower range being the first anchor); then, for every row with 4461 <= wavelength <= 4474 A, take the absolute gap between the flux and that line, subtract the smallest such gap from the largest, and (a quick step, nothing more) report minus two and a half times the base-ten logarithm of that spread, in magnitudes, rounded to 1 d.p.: 0.8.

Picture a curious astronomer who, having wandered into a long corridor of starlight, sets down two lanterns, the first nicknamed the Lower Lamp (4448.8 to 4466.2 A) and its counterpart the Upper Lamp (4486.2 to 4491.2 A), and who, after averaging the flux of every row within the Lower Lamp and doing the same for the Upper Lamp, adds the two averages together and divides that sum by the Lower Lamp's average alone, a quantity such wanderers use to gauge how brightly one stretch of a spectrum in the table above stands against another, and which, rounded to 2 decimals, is 2.07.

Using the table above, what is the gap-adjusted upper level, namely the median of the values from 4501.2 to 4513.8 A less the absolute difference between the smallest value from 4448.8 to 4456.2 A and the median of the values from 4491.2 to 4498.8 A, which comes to 7.63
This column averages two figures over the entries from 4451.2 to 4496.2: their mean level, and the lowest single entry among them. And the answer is 7.36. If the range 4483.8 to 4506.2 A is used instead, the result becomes 7.90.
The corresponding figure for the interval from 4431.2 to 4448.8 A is 7.67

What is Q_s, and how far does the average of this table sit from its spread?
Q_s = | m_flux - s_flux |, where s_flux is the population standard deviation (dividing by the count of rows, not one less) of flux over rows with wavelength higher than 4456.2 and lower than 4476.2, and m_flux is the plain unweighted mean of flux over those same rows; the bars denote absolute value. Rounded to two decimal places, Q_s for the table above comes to 7.18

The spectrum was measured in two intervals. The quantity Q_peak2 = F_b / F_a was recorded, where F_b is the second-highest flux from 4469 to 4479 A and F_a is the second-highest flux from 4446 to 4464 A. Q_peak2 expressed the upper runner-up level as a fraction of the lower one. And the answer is 1.02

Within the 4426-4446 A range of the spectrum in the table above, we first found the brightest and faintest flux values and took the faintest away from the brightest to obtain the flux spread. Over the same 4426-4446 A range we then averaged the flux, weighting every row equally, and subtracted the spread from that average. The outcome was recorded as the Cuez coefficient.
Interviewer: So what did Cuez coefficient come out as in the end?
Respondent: 7.6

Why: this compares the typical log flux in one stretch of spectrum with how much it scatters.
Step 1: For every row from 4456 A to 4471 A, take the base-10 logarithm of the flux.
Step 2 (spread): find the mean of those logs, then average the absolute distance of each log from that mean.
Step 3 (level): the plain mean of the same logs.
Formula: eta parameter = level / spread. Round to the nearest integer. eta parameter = 130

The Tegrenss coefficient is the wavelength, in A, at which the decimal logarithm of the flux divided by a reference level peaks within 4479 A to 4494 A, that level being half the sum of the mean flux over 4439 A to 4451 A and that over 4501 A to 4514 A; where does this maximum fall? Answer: 4492.5 A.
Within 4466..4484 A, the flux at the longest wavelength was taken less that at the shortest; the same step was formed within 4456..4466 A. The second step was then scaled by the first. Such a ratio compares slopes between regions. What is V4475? -0.53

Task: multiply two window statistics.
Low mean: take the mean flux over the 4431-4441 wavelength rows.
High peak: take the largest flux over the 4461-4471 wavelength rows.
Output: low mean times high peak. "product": 57.4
